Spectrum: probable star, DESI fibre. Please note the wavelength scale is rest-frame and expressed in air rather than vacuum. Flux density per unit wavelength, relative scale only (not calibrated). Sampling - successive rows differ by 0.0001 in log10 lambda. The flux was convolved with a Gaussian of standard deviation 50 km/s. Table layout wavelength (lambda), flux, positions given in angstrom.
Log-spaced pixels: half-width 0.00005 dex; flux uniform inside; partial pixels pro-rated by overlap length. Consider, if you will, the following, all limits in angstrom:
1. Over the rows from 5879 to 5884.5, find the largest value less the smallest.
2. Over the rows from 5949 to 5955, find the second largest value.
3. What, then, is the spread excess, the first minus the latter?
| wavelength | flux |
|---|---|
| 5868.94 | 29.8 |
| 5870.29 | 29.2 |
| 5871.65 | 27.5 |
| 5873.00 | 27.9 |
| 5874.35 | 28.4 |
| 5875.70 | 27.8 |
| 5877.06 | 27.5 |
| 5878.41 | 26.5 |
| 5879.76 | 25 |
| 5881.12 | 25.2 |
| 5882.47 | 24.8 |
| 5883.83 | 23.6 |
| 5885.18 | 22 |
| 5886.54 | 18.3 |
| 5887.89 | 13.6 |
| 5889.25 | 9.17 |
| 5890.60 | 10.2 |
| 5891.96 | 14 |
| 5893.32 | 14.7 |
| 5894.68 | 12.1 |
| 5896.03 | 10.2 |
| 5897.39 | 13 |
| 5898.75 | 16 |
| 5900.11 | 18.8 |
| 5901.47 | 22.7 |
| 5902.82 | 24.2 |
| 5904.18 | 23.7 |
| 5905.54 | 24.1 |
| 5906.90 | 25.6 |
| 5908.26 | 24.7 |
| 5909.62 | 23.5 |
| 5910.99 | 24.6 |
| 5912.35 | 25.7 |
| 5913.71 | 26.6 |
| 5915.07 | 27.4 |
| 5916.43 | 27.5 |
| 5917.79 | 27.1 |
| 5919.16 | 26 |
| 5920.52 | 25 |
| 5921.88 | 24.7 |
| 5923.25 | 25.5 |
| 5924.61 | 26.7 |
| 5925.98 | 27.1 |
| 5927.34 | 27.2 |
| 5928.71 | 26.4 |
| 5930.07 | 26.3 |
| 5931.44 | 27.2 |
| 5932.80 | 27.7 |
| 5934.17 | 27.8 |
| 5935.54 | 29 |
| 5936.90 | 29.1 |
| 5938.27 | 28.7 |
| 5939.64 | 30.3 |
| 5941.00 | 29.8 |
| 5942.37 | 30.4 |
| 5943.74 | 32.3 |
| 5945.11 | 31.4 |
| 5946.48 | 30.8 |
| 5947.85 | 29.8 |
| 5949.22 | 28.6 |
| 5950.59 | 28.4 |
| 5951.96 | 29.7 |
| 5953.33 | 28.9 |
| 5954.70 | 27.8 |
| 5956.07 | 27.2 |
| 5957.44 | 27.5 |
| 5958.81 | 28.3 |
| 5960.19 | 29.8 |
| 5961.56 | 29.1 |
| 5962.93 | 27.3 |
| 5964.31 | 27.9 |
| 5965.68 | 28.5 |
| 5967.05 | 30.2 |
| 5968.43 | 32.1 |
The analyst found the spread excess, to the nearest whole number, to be -27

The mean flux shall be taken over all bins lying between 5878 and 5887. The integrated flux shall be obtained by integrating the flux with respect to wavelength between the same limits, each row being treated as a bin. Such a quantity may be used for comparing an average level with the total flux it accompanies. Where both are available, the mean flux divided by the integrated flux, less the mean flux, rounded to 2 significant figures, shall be -24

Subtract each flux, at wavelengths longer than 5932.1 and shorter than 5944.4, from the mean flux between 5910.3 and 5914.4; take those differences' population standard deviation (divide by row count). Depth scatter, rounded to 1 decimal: 1.4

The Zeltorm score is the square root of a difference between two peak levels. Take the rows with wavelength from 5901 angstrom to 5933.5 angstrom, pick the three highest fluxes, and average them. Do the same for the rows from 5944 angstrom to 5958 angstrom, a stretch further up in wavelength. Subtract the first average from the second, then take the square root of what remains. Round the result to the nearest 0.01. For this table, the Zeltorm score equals 1.77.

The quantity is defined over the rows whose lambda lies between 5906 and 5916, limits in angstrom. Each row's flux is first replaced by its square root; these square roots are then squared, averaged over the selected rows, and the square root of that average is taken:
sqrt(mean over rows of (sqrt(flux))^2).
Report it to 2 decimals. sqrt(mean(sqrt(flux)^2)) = 5.04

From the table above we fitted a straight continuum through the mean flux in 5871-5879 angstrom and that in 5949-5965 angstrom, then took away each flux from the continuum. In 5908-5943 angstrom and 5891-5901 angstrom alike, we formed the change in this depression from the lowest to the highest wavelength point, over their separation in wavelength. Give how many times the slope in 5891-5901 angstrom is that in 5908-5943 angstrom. 3.7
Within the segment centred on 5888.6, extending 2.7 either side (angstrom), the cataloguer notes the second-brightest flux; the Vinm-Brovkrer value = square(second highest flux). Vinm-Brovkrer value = 185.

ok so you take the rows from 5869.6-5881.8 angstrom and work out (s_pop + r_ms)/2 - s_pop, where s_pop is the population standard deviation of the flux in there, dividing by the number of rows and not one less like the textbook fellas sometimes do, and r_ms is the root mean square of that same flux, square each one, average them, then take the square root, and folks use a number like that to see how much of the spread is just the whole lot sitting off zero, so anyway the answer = 13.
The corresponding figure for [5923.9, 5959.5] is 14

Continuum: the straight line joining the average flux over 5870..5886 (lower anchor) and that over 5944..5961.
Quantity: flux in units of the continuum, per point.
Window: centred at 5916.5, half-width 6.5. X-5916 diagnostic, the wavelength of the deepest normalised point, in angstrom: 5921.88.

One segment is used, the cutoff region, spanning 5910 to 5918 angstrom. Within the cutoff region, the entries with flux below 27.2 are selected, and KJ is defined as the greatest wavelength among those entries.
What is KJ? 5917.79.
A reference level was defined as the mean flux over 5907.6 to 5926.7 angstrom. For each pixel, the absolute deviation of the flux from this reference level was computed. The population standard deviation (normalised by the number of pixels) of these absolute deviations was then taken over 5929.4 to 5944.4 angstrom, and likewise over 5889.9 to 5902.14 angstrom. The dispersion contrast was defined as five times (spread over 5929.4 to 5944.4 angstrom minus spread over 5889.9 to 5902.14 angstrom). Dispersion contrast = -11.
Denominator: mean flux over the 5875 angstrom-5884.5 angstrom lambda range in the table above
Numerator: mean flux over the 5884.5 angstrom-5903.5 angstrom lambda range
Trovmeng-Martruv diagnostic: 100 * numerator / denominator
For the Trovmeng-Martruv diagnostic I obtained 61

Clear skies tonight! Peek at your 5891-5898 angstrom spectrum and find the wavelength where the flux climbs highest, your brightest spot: 5893.32 angstrom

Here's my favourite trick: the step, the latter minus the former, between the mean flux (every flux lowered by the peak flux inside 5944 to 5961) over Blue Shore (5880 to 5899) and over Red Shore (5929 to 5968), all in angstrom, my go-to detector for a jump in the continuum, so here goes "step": 13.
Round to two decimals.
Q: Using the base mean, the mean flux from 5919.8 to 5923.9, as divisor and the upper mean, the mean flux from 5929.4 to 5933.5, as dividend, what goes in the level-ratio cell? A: 1.08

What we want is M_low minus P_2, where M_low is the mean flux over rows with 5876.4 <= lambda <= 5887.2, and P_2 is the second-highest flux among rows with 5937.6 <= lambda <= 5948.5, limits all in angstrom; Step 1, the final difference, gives -7.3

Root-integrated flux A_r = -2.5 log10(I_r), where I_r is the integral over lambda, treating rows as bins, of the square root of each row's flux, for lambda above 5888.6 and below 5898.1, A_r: -3.79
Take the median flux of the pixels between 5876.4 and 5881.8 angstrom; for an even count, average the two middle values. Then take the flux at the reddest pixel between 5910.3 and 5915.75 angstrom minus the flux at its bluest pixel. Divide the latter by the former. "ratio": 0.11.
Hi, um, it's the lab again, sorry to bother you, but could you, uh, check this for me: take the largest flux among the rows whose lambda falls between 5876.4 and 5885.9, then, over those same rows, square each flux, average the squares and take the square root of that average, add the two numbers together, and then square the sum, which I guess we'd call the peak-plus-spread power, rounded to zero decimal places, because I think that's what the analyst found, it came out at 2756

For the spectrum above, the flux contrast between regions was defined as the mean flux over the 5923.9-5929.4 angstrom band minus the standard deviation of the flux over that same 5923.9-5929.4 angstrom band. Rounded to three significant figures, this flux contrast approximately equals 26.5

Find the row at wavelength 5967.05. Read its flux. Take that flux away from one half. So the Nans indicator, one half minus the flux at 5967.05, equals -30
